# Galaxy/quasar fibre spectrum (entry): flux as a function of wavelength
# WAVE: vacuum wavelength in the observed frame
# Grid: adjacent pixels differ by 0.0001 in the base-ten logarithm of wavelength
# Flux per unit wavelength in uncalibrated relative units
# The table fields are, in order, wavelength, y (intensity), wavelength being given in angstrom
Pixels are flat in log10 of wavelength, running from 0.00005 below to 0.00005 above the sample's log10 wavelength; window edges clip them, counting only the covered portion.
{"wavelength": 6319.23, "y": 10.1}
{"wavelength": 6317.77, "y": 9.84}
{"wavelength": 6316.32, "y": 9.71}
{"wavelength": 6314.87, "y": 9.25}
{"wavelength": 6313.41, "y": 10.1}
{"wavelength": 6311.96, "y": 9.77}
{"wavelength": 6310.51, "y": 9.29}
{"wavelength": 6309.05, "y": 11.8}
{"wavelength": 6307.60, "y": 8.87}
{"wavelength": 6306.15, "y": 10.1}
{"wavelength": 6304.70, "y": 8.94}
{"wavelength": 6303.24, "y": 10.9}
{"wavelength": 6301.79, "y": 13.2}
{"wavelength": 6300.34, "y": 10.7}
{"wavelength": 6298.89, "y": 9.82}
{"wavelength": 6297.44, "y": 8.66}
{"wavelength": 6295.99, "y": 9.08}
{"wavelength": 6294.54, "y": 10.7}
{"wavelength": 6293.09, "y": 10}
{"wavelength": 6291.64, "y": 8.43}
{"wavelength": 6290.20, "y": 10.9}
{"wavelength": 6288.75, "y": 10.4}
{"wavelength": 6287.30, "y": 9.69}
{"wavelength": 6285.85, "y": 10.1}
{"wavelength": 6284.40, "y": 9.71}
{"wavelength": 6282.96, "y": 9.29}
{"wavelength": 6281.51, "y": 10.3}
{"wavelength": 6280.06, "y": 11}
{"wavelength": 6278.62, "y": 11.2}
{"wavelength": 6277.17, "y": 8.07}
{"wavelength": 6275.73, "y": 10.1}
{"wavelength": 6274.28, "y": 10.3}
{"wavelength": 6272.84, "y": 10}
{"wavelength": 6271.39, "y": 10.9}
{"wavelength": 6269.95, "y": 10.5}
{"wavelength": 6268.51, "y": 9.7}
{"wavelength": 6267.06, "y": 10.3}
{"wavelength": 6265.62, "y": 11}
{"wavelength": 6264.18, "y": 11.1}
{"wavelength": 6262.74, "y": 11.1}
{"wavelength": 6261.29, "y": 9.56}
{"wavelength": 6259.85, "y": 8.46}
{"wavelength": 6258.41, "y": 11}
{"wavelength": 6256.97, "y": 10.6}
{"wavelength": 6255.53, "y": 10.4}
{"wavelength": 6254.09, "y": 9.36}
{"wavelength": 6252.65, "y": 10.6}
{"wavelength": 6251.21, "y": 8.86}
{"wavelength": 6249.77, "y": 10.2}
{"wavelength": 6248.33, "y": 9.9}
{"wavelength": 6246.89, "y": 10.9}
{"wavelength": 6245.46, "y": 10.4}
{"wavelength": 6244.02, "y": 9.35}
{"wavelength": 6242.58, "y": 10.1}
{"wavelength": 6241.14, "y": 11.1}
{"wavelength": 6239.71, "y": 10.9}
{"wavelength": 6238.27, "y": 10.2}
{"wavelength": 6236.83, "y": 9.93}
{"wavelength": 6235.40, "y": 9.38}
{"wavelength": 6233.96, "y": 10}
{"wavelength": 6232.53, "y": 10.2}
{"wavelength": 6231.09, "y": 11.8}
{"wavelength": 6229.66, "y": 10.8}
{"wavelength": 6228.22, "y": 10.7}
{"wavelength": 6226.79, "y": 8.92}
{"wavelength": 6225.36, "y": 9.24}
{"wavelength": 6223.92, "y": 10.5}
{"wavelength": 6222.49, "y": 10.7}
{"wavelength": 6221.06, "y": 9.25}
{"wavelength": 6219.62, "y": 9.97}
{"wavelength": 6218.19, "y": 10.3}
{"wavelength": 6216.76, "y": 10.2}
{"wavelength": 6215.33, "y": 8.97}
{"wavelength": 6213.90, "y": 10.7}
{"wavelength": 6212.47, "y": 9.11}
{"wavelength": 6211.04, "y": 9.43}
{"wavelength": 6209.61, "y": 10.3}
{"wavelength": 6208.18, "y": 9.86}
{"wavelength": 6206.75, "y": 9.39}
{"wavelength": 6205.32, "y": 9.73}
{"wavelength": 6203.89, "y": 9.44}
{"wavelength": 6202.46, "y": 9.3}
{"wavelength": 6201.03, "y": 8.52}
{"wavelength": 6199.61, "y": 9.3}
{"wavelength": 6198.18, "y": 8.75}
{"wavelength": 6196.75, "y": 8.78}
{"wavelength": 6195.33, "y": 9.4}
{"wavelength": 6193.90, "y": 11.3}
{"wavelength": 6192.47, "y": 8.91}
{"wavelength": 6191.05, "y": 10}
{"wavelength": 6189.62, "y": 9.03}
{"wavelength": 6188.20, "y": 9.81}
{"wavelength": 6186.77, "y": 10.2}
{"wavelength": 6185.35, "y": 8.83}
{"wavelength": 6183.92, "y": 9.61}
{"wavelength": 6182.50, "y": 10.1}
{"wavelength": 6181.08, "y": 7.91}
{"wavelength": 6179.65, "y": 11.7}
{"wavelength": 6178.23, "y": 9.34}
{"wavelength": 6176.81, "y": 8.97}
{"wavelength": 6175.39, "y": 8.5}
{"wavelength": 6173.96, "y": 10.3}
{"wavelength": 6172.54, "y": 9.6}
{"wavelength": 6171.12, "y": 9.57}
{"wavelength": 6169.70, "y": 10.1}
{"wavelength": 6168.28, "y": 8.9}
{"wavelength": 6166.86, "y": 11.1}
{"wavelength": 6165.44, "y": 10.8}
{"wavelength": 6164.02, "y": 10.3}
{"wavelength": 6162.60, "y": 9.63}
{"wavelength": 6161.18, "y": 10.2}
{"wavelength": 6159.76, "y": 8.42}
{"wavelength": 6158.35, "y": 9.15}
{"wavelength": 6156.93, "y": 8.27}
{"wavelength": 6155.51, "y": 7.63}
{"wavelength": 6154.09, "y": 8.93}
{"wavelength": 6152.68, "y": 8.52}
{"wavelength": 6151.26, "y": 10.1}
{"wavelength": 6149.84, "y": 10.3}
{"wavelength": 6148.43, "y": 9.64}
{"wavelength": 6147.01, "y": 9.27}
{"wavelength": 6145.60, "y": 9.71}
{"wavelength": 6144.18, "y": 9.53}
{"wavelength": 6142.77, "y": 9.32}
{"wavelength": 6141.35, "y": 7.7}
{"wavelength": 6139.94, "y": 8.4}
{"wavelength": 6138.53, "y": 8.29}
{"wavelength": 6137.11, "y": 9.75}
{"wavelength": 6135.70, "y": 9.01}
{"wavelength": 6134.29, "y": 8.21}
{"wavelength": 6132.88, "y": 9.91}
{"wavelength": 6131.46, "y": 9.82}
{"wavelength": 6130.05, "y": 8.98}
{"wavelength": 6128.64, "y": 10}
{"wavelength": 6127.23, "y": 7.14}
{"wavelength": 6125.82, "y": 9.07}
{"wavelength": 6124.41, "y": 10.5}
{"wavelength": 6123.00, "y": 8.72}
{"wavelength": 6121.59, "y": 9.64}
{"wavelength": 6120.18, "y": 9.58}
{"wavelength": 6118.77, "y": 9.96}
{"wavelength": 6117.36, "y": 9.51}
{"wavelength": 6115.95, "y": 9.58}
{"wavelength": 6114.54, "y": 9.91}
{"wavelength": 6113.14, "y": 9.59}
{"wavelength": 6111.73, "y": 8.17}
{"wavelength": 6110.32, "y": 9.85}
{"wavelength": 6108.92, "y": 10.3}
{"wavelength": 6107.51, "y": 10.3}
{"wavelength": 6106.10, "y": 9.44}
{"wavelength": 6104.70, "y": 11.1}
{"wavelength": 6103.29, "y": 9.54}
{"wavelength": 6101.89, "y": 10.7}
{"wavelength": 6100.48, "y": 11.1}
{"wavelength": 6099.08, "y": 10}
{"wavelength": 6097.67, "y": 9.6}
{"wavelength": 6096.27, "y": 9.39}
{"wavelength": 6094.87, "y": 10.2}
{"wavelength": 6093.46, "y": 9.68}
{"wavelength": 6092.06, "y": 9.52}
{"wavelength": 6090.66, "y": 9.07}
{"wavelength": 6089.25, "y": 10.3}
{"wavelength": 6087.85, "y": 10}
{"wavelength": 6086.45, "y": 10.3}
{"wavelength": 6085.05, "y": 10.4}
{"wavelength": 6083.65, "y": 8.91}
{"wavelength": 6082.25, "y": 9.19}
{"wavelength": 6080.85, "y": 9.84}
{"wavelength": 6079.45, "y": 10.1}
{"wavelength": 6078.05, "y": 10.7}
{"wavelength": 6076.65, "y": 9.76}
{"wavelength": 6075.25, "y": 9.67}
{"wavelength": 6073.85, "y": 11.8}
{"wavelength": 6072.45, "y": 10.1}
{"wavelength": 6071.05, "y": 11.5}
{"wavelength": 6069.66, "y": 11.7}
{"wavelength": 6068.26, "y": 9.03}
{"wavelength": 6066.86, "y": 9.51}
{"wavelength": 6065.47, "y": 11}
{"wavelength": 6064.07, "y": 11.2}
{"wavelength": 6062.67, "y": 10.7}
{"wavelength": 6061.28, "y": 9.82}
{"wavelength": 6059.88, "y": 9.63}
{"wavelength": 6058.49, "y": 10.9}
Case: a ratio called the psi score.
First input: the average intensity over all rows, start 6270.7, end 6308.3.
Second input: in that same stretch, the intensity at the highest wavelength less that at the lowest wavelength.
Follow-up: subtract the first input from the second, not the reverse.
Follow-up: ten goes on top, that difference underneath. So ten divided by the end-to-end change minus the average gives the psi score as -0.83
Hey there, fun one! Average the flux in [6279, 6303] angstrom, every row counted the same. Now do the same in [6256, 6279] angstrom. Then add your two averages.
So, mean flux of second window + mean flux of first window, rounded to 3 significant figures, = 20.4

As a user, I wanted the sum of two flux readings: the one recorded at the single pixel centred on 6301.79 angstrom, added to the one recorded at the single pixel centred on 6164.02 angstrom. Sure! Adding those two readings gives 23.5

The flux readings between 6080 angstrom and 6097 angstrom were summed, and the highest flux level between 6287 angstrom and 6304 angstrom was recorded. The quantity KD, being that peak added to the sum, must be 130.0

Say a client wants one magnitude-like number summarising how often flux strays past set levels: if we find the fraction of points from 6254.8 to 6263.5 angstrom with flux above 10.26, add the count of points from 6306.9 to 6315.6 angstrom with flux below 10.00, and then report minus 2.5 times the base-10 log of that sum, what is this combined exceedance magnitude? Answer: -1.7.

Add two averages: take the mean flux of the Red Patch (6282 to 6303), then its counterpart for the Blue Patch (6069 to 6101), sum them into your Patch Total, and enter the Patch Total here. 20.2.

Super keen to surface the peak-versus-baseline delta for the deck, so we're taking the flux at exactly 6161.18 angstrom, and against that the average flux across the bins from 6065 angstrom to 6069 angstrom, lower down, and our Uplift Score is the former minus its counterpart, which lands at 0.4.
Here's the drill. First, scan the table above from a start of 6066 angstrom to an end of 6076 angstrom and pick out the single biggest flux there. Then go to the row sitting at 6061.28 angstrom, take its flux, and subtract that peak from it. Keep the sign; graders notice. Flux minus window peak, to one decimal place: -2.0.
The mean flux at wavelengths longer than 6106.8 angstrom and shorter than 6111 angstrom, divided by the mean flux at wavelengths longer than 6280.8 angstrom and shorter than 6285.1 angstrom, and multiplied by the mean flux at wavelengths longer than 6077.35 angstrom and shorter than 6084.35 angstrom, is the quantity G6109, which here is 10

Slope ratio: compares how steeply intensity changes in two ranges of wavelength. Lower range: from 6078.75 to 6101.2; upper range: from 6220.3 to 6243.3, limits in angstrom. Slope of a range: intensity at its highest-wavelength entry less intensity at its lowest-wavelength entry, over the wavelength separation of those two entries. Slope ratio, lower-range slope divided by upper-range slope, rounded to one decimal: 1.2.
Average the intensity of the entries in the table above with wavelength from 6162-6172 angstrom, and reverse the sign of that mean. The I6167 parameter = -10.1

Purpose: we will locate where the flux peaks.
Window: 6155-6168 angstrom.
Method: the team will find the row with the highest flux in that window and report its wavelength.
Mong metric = 6166.86 angstrom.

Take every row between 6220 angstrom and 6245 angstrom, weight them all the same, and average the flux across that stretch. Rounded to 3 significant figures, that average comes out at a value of 10.2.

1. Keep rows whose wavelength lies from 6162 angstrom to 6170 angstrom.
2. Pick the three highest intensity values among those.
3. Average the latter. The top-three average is 10.7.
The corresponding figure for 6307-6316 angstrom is 10.6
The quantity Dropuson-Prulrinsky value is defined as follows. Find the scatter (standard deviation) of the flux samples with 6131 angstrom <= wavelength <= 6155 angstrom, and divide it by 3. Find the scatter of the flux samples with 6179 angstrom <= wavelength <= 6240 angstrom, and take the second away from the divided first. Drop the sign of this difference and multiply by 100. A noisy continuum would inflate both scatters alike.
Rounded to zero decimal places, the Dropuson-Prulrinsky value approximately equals 59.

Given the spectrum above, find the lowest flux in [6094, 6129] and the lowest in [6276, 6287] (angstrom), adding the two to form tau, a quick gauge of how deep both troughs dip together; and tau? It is 15.2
